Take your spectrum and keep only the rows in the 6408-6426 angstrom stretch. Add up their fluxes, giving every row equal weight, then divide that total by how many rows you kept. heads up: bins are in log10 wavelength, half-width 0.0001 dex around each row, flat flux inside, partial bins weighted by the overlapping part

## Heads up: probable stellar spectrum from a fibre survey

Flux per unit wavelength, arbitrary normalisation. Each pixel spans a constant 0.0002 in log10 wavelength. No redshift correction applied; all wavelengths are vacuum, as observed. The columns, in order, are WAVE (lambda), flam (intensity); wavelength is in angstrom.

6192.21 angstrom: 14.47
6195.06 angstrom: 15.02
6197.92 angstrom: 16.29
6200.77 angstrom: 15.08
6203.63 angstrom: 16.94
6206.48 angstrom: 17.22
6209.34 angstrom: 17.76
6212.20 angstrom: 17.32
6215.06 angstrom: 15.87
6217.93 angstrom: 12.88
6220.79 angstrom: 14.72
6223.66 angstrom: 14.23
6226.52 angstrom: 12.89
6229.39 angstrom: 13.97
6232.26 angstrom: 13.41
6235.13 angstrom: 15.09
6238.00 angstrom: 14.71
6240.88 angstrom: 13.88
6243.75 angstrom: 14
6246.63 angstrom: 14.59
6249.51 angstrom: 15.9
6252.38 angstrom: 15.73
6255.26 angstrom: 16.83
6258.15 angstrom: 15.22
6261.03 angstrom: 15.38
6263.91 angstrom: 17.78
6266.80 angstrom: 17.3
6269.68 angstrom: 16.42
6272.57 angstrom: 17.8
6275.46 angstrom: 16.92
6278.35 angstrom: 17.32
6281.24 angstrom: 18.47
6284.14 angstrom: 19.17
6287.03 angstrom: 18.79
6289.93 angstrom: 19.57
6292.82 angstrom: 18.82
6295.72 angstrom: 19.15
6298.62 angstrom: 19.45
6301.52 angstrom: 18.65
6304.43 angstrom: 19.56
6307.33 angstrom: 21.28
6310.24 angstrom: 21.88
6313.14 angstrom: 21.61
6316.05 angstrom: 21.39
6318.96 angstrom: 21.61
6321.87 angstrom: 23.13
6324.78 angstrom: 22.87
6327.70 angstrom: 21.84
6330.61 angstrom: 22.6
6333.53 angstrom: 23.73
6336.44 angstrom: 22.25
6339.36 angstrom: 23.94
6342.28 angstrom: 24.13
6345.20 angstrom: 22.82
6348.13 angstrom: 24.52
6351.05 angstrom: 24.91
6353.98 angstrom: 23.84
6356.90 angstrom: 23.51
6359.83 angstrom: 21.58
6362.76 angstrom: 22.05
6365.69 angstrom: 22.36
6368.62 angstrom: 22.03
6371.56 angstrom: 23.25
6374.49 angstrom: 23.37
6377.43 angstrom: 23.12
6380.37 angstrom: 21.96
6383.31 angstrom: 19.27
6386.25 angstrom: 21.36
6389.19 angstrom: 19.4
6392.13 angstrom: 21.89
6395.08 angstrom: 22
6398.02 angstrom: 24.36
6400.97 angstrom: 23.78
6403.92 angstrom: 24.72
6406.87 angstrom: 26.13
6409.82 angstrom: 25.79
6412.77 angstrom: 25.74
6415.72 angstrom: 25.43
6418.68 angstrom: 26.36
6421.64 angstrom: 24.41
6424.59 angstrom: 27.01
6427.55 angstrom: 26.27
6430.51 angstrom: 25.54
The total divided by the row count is 26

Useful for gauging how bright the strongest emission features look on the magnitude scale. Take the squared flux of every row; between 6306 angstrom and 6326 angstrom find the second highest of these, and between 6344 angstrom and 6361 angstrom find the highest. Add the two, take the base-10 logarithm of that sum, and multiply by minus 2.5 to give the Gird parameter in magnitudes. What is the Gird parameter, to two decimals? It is -7.65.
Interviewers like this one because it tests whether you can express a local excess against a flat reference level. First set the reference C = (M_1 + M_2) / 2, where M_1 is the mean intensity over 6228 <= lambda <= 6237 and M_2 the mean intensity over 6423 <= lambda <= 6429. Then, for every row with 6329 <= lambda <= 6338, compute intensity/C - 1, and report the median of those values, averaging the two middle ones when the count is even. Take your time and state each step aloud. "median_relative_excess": 0.11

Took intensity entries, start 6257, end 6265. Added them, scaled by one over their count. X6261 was 16.1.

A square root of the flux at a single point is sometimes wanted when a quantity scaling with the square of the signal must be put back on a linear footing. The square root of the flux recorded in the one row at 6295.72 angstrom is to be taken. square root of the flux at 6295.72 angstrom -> 4.4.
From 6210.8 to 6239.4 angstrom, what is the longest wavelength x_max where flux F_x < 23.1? 6238.00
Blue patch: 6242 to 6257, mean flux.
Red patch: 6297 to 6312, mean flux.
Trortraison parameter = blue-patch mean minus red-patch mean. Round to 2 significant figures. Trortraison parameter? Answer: -4.8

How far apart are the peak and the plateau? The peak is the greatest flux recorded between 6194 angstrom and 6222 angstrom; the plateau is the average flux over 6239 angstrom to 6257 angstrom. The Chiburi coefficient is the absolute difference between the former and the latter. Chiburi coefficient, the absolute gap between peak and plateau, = 2.6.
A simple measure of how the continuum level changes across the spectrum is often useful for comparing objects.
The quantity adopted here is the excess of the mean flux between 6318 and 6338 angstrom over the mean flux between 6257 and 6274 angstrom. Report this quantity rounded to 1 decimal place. 5.9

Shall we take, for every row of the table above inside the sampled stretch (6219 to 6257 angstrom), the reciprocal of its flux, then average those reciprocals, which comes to 0.0688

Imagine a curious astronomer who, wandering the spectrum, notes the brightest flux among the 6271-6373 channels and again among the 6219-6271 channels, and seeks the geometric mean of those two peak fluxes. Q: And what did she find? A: 21.0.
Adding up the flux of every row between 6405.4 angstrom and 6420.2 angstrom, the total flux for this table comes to 129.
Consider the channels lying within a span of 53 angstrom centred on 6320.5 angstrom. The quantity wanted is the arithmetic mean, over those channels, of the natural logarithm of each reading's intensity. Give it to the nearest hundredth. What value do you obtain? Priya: 3.08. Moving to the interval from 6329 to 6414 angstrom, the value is 3.14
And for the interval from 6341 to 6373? 3.14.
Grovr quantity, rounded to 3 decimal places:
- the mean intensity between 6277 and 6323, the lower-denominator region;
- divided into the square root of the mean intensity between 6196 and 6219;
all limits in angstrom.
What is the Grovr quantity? 0.201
